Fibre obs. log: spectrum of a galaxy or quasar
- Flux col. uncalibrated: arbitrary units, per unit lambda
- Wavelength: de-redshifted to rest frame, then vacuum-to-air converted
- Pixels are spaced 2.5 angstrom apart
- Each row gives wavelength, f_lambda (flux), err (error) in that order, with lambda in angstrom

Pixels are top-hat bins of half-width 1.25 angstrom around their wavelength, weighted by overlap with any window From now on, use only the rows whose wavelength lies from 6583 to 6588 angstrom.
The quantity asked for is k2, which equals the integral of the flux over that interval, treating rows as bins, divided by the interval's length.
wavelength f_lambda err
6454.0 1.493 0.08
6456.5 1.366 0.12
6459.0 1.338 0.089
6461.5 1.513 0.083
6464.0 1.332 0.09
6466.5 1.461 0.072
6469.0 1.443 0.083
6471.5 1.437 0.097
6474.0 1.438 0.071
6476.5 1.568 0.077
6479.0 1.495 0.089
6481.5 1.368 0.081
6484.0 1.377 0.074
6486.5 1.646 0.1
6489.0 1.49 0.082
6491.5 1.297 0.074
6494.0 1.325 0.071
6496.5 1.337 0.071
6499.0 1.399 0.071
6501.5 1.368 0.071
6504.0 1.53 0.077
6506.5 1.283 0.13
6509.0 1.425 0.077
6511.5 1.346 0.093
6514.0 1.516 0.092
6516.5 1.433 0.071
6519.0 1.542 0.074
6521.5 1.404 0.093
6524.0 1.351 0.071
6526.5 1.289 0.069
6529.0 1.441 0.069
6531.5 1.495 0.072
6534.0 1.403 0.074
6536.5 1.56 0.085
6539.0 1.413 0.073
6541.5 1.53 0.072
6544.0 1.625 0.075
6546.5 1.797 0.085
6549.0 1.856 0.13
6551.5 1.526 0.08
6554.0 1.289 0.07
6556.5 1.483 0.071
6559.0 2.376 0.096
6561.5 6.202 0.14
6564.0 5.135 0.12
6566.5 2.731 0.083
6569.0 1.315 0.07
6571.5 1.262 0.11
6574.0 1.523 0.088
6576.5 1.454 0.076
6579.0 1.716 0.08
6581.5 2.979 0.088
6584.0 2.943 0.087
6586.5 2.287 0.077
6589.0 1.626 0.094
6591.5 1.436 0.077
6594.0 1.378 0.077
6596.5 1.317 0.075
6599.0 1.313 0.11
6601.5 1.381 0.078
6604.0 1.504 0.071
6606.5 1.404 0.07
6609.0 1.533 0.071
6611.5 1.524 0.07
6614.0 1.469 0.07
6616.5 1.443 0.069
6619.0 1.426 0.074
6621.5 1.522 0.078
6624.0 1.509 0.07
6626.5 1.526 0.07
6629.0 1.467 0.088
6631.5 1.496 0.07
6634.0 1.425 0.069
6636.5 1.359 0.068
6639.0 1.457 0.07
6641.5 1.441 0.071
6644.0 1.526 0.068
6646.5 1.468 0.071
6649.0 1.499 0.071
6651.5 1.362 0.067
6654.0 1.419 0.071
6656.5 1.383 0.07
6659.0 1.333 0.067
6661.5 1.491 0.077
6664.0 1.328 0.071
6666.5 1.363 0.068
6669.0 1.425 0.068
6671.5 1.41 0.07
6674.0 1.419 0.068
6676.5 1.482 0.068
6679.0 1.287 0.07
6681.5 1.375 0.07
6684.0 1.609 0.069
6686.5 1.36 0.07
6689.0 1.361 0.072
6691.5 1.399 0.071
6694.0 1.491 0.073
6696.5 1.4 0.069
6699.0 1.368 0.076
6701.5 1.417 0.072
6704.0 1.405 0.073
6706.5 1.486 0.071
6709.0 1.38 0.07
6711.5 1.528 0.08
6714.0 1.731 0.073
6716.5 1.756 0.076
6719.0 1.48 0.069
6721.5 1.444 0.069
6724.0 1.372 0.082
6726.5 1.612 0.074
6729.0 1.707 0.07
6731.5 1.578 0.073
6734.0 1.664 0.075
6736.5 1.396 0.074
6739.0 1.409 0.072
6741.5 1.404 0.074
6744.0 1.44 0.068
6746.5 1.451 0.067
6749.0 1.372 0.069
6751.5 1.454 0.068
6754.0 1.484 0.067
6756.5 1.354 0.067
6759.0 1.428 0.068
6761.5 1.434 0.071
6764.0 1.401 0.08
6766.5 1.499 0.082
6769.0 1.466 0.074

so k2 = 2.55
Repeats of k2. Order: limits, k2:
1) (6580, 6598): 1.98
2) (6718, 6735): 1.55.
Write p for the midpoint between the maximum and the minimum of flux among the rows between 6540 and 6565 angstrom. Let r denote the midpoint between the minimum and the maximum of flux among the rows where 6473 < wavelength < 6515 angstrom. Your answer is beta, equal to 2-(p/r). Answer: -0.56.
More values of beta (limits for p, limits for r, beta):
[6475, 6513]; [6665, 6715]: 1.03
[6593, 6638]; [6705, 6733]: 1.09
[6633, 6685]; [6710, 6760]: 1.07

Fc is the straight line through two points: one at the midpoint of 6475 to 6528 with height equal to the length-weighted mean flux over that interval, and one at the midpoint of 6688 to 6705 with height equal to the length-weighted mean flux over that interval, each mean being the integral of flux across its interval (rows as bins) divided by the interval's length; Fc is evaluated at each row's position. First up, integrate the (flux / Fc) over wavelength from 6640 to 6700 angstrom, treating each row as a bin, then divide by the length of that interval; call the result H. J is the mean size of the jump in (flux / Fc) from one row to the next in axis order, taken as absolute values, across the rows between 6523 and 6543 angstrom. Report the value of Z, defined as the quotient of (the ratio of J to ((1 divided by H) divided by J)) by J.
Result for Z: 0.079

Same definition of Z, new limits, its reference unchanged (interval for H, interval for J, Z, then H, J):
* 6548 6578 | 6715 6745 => 0.135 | 1.7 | 0.08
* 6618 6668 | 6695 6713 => 0.052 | 1.0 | 0.05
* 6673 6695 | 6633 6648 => 0.046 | 1.0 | 0.05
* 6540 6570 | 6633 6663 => 0.087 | 1.7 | 0.05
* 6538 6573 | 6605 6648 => 0.059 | 1.6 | 0.04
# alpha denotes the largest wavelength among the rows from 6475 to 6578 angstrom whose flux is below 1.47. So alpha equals 6576.5 angstrom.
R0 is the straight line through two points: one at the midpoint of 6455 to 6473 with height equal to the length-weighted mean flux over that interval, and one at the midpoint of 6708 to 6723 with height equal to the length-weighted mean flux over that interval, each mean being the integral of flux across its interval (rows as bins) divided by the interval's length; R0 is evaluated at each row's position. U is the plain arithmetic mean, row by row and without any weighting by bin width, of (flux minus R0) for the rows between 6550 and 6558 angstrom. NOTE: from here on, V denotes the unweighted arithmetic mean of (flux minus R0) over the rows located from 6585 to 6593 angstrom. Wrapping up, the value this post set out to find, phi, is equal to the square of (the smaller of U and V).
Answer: 0.001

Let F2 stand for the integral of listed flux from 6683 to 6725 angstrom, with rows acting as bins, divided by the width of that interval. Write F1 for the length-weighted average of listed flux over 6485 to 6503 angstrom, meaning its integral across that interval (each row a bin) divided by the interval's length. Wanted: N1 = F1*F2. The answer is 2.07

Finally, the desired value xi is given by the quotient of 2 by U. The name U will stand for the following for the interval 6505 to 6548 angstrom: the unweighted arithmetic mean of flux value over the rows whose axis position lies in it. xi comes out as 1.368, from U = 1.46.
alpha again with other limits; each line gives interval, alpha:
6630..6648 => 6646.5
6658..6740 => 6739.0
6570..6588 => 6576.5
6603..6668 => 6666.5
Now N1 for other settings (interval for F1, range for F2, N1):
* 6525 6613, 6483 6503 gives 2.65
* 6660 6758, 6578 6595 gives 3.01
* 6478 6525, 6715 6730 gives 2.21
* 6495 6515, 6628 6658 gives 2.01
